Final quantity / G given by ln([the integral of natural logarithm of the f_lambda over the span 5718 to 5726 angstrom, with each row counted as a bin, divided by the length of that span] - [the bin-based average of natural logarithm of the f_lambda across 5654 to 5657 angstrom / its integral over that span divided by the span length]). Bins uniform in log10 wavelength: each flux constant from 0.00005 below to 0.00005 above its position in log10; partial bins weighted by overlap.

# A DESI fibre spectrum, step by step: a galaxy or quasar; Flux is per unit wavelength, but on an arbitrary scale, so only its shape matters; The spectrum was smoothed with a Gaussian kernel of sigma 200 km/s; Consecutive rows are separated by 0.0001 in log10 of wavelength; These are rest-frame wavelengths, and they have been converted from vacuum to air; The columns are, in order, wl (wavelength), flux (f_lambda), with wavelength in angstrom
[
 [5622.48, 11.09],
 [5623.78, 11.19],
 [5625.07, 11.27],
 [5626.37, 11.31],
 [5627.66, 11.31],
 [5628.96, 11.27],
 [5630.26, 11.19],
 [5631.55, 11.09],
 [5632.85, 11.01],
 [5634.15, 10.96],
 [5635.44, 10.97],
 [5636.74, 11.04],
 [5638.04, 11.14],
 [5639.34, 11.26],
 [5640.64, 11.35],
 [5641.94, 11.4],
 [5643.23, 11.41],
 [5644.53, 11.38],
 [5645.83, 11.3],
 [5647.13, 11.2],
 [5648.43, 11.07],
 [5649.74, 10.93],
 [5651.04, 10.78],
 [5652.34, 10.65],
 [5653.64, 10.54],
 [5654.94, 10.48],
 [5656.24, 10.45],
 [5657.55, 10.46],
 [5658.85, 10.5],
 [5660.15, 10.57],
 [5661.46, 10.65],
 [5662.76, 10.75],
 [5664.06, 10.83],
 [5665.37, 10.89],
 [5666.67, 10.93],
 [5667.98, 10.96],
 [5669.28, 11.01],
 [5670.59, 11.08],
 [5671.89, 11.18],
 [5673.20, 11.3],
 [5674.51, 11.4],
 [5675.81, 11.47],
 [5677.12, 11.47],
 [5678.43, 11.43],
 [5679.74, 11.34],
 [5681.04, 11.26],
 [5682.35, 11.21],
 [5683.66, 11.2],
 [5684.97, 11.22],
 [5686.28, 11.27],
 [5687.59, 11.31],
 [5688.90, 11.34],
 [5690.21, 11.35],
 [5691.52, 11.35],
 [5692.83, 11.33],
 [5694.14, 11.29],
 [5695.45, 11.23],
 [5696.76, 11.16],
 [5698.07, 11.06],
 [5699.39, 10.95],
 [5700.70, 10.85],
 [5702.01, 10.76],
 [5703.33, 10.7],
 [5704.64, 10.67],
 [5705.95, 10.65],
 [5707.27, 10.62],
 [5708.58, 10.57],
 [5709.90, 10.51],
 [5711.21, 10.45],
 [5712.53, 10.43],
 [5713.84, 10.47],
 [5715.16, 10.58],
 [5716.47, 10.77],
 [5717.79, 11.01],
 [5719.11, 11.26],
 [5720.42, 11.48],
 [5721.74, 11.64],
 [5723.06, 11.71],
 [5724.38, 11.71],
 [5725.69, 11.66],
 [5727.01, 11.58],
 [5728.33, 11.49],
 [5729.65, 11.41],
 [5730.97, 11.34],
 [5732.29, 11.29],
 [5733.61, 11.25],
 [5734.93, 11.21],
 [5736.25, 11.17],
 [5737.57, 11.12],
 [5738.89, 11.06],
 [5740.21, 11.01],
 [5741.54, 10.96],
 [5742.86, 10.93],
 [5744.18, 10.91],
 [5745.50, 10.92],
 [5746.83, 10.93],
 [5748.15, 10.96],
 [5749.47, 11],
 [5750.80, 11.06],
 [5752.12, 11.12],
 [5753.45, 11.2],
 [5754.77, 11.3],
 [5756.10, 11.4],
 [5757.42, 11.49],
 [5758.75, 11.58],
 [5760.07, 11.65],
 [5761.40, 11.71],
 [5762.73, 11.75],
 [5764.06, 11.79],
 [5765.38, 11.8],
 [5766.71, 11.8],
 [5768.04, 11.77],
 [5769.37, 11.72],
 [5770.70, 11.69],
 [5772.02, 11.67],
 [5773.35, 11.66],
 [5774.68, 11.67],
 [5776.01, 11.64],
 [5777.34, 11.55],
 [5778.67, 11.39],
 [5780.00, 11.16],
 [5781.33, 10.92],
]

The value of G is -2.3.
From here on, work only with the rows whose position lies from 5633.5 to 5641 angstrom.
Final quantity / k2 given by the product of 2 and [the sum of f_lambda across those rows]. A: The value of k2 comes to 133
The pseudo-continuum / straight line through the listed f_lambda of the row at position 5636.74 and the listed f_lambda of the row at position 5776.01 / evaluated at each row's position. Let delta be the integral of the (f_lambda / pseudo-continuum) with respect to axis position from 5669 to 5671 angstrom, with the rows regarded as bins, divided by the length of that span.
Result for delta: 0.99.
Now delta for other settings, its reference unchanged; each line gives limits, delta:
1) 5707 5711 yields 0.93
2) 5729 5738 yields 0.98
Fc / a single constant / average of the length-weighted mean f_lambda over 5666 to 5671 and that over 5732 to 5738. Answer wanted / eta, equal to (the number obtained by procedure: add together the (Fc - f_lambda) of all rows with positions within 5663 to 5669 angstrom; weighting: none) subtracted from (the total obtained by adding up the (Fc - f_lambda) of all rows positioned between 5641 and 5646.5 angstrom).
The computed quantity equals -1.9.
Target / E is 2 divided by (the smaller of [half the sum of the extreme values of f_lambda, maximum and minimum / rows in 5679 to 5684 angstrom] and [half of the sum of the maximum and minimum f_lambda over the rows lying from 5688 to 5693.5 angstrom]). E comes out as 0.177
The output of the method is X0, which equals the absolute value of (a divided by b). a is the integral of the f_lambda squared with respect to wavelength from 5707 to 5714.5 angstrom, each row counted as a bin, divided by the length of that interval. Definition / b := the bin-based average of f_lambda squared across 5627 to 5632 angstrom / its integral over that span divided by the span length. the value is 0.88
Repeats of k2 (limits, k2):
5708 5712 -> 63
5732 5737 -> 90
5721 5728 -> 117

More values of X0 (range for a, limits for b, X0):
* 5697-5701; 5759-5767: 0.87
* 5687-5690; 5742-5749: 1.07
